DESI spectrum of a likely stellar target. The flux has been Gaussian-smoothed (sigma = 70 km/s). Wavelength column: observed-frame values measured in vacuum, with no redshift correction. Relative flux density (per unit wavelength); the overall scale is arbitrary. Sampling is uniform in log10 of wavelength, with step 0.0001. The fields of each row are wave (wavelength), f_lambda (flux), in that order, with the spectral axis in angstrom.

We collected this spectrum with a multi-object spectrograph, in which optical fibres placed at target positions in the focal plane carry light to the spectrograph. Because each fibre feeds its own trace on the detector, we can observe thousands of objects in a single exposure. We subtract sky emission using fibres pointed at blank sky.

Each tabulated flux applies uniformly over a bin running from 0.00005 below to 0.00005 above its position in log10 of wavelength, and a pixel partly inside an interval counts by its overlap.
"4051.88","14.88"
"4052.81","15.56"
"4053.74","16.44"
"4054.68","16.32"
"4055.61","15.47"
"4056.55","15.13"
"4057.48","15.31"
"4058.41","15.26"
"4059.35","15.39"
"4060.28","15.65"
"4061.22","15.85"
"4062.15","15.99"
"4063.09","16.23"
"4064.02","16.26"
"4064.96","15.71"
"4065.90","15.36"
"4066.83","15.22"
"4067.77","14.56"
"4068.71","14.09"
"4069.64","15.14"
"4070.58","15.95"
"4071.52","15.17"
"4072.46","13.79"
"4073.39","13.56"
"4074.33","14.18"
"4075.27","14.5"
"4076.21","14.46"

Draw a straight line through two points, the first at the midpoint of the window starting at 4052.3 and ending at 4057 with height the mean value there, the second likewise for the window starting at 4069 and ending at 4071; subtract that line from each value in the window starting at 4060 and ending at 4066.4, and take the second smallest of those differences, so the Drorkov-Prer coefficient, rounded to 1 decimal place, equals 0.0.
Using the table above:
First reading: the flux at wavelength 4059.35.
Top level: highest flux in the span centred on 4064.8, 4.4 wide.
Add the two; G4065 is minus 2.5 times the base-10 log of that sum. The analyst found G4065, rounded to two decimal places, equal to -3.75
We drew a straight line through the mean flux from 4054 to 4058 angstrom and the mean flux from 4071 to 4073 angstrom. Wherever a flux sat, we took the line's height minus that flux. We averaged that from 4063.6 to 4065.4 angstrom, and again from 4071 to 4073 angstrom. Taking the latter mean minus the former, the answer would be 1.0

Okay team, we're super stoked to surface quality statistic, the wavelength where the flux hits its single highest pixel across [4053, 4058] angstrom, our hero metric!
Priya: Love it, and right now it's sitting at 4053.74 angstrom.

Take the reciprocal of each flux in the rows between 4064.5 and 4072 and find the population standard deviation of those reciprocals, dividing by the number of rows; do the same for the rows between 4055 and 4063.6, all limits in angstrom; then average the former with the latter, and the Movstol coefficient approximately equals 0.0019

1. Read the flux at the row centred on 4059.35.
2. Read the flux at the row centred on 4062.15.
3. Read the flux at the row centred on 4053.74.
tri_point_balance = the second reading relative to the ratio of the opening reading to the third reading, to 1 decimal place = 17.1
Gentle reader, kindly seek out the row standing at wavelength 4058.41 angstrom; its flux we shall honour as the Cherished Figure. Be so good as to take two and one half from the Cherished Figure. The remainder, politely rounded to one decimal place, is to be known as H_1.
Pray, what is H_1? 12.8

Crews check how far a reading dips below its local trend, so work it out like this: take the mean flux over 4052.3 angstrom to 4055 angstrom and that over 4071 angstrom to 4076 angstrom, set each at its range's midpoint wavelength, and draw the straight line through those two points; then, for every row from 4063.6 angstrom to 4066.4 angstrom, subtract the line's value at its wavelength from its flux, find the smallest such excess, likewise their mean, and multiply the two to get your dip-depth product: 0.3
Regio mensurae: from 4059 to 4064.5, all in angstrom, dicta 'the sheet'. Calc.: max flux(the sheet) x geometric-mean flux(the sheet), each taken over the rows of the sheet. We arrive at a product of 258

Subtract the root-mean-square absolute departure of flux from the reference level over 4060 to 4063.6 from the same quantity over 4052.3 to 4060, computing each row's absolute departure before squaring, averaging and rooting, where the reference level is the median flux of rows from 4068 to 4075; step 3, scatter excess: -0.3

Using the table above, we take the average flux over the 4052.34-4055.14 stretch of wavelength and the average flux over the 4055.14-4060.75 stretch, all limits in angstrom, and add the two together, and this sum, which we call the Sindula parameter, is 31.5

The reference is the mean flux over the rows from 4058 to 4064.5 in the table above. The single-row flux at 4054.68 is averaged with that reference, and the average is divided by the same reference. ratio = 1.02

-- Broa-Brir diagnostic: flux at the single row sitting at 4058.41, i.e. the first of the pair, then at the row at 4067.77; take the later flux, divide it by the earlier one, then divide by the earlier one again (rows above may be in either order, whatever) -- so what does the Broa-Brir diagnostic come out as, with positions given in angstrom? 0.063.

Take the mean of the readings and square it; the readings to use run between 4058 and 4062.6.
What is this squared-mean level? 244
